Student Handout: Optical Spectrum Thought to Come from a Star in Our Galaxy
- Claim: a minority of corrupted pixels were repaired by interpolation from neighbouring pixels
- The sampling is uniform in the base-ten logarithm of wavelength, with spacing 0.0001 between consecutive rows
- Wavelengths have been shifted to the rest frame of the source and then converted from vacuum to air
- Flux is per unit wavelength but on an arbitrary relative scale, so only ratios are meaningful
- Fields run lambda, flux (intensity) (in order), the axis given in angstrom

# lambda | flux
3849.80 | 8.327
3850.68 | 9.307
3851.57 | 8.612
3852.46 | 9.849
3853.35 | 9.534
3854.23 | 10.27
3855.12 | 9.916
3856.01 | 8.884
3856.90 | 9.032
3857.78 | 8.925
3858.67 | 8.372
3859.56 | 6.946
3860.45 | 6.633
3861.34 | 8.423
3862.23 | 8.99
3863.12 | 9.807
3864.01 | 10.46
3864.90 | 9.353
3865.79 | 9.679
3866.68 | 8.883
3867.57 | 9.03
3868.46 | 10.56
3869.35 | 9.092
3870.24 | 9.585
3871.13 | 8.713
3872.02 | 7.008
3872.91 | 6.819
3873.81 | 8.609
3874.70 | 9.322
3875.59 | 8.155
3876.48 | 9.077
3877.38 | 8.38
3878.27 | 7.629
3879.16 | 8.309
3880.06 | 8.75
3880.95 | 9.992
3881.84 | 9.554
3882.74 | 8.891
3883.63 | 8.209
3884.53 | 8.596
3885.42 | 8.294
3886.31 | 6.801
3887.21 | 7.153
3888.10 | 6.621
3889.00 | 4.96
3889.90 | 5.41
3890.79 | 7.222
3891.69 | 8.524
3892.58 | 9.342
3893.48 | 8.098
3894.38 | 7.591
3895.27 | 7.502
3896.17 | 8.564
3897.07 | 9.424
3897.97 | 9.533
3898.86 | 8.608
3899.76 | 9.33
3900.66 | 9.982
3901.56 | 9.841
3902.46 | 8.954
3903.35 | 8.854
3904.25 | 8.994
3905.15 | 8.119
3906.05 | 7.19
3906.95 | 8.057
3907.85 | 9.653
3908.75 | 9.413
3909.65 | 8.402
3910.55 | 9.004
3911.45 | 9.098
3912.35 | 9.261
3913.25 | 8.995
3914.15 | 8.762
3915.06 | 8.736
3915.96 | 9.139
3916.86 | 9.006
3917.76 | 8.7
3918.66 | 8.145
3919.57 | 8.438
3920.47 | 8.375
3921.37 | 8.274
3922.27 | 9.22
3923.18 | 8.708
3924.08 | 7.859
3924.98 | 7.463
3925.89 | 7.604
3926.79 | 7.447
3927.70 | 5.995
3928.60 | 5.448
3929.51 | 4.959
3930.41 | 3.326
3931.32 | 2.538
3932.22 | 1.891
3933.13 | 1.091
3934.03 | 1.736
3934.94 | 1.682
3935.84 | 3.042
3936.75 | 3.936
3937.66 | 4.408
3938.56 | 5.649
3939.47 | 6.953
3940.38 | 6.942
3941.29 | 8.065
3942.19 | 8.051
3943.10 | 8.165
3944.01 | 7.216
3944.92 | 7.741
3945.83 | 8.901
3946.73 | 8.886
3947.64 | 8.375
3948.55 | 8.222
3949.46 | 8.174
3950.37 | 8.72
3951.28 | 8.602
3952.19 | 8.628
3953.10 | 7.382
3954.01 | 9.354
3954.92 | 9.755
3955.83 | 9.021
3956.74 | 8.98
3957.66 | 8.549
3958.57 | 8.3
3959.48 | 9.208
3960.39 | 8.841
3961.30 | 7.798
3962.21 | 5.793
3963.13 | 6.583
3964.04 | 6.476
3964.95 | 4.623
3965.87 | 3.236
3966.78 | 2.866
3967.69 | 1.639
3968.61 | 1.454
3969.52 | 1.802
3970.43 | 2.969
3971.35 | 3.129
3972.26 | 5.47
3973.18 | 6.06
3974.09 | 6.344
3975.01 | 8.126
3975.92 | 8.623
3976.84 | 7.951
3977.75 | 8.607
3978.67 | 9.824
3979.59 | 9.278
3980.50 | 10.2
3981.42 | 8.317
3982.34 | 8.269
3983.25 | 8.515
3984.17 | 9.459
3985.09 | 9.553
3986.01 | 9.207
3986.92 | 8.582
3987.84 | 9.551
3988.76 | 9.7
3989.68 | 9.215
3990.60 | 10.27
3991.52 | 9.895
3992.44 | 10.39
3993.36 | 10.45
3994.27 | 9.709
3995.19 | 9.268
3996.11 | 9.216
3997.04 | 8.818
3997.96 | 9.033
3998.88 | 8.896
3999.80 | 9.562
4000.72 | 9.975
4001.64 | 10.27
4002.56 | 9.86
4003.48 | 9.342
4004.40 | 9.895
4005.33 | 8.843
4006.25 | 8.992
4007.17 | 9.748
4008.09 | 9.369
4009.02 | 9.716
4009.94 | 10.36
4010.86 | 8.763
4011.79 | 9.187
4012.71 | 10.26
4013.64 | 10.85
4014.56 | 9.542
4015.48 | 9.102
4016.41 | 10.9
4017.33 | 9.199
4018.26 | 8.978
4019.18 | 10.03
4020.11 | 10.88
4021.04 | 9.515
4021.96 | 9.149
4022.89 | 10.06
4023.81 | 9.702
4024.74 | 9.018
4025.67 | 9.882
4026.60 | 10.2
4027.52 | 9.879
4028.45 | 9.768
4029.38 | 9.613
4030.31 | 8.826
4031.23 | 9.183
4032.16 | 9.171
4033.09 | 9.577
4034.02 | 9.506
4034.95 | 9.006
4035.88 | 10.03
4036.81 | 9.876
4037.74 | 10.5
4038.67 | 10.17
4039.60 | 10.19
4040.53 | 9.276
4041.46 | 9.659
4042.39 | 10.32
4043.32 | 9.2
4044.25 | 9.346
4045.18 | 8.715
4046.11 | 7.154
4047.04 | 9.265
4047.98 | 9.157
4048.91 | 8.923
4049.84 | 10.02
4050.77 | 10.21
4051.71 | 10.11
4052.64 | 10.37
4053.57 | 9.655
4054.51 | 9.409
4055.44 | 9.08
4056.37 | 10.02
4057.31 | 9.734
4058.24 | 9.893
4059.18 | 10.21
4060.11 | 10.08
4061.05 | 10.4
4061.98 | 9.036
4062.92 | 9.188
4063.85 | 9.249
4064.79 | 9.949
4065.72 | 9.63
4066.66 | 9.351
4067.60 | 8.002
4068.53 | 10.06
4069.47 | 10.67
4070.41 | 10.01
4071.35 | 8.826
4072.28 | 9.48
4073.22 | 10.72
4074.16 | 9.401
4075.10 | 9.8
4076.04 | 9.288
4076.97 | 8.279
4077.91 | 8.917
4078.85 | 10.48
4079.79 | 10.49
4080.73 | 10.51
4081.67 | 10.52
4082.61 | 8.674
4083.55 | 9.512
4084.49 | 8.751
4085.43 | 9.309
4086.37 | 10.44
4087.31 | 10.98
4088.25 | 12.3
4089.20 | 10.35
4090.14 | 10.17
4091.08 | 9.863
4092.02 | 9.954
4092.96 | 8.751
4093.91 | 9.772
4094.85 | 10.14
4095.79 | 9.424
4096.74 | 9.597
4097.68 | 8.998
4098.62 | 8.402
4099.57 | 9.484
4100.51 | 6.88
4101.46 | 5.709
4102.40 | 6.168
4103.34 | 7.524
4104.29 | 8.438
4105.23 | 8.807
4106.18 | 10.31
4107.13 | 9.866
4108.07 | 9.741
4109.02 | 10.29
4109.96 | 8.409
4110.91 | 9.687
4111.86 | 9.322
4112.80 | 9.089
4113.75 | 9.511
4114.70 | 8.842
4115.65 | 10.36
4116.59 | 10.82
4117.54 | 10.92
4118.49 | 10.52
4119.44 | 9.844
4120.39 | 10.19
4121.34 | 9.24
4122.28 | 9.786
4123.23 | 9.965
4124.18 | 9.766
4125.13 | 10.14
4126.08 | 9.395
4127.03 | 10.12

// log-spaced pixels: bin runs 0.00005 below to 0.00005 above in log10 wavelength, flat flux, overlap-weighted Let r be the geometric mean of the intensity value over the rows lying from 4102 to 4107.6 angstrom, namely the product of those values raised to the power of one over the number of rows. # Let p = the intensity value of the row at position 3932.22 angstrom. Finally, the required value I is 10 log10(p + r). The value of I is 10.1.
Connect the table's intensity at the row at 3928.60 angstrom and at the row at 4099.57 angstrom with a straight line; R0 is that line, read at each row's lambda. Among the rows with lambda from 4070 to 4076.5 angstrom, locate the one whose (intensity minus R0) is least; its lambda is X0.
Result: 4071.35 angstrom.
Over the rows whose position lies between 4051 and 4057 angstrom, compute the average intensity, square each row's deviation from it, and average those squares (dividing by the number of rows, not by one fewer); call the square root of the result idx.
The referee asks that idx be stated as 0.4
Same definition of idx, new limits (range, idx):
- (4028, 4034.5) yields 0.3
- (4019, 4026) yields 0.5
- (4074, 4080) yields 0.7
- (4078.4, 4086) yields 0.8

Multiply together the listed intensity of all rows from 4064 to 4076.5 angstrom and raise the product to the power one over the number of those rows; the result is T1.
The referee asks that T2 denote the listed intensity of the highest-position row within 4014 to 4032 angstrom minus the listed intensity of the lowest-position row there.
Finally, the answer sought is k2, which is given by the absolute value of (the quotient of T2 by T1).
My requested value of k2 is 0.04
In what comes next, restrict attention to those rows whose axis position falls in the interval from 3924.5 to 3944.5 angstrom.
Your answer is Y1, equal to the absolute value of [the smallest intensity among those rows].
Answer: 1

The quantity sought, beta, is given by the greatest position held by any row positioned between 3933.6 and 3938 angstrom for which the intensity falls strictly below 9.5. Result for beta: 3937.66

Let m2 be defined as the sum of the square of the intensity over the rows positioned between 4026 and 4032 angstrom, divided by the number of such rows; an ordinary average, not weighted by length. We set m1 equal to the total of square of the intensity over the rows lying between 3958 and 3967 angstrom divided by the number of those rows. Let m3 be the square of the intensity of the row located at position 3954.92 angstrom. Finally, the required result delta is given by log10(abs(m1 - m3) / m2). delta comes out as -0.3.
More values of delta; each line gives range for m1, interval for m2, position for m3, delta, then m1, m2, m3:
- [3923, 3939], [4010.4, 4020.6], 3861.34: -0.3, 28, 96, 71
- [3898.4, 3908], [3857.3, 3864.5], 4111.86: -1.0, 79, 75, 87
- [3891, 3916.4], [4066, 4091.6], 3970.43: -0.1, 78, 97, 9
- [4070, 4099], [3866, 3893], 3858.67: -0.4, 96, 70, 70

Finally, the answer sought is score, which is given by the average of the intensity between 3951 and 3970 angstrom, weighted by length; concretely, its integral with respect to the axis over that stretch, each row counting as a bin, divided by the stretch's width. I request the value 6.6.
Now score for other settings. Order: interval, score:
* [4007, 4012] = 9.5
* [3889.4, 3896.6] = 7.8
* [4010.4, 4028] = 9.7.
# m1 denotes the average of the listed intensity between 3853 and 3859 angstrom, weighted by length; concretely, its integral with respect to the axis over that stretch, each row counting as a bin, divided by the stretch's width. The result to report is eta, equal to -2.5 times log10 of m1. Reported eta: -2.42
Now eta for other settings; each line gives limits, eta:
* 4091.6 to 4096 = -2.46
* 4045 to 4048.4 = -2.33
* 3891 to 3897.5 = -2.31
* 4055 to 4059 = -2.47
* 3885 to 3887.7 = -2.17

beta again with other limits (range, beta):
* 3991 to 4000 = 3998.88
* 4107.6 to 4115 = 4114.70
